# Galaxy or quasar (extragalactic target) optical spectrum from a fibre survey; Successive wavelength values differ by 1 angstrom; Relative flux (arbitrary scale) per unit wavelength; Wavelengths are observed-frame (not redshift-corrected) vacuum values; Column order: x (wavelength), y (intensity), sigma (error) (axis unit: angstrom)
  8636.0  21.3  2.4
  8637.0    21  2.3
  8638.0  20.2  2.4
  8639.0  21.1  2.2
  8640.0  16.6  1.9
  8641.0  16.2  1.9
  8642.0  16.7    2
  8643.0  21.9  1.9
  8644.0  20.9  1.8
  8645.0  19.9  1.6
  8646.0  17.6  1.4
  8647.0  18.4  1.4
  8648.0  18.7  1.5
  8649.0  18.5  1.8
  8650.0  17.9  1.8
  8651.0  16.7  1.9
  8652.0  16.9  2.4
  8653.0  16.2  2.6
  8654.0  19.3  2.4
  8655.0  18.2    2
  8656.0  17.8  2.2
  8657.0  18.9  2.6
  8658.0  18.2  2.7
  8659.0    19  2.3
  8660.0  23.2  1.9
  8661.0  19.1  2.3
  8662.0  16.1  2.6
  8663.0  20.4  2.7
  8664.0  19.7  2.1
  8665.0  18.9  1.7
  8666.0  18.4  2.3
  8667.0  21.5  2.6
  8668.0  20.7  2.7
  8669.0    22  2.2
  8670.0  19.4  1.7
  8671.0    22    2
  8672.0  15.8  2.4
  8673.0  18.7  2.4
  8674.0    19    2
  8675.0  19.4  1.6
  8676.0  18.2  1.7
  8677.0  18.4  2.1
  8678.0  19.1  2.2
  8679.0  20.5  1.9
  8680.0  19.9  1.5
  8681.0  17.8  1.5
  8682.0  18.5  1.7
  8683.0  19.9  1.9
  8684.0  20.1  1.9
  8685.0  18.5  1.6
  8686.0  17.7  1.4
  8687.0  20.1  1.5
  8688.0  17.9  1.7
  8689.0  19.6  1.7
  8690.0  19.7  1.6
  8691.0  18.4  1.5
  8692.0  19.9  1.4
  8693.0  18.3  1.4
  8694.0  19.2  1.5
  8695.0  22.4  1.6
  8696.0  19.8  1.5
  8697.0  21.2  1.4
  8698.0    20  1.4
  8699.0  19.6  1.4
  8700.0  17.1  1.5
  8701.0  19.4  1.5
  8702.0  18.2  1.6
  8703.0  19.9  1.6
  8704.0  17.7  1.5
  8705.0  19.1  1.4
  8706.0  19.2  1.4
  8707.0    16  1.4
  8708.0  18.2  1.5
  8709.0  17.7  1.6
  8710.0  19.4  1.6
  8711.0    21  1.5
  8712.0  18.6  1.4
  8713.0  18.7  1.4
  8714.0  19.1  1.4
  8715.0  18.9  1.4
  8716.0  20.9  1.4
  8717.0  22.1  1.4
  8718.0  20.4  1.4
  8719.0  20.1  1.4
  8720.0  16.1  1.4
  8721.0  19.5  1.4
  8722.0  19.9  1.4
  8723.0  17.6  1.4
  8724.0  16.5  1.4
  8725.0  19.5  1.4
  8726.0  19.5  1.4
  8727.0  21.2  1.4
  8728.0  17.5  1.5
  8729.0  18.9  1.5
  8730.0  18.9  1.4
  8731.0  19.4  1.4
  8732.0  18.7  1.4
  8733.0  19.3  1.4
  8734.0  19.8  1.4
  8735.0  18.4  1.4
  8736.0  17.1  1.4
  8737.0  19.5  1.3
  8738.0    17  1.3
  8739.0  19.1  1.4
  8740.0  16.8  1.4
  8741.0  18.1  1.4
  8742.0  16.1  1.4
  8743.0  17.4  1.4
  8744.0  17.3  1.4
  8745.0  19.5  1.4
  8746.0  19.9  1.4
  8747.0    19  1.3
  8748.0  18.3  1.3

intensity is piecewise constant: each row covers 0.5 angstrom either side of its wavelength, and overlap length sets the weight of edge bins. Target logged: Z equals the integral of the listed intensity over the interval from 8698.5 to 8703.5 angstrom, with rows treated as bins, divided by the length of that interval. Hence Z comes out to 18.8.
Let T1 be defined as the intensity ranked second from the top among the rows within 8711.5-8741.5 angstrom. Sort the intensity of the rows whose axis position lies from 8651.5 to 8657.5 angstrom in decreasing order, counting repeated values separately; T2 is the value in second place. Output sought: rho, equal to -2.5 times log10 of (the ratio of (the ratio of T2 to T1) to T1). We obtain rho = 3.44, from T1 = 21.2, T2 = 18.9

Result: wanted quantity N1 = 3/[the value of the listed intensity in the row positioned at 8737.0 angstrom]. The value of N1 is 0.154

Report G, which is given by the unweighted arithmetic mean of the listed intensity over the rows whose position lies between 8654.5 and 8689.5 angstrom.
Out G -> 19.2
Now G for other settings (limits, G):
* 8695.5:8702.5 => 19.3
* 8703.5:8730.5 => 19.0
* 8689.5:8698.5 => 19.9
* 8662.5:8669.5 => 20.2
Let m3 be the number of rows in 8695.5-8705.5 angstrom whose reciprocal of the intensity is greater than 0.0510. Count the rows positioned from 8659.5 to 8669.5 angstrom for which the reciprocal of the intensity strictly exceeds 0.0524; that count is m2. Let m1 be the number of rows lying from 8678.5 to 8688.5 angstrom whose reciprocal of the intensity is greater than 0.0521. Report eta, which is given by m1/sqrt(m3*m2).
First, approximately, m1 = 5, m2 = 3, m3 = 6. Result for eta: 1.18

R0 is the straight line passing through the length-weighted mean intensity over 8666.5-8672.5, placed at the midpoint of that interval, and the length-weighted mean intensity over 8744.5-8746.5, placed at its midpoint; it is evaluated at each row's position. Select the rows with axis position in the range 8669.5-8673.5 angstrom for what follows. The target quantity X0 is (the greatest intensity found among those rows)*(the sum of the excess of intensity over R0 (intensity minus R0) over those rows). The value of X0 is -109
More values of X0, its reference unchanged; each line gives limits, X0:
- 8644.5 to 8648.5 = -139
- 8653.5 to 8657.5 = -138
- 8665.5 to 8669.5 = 35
